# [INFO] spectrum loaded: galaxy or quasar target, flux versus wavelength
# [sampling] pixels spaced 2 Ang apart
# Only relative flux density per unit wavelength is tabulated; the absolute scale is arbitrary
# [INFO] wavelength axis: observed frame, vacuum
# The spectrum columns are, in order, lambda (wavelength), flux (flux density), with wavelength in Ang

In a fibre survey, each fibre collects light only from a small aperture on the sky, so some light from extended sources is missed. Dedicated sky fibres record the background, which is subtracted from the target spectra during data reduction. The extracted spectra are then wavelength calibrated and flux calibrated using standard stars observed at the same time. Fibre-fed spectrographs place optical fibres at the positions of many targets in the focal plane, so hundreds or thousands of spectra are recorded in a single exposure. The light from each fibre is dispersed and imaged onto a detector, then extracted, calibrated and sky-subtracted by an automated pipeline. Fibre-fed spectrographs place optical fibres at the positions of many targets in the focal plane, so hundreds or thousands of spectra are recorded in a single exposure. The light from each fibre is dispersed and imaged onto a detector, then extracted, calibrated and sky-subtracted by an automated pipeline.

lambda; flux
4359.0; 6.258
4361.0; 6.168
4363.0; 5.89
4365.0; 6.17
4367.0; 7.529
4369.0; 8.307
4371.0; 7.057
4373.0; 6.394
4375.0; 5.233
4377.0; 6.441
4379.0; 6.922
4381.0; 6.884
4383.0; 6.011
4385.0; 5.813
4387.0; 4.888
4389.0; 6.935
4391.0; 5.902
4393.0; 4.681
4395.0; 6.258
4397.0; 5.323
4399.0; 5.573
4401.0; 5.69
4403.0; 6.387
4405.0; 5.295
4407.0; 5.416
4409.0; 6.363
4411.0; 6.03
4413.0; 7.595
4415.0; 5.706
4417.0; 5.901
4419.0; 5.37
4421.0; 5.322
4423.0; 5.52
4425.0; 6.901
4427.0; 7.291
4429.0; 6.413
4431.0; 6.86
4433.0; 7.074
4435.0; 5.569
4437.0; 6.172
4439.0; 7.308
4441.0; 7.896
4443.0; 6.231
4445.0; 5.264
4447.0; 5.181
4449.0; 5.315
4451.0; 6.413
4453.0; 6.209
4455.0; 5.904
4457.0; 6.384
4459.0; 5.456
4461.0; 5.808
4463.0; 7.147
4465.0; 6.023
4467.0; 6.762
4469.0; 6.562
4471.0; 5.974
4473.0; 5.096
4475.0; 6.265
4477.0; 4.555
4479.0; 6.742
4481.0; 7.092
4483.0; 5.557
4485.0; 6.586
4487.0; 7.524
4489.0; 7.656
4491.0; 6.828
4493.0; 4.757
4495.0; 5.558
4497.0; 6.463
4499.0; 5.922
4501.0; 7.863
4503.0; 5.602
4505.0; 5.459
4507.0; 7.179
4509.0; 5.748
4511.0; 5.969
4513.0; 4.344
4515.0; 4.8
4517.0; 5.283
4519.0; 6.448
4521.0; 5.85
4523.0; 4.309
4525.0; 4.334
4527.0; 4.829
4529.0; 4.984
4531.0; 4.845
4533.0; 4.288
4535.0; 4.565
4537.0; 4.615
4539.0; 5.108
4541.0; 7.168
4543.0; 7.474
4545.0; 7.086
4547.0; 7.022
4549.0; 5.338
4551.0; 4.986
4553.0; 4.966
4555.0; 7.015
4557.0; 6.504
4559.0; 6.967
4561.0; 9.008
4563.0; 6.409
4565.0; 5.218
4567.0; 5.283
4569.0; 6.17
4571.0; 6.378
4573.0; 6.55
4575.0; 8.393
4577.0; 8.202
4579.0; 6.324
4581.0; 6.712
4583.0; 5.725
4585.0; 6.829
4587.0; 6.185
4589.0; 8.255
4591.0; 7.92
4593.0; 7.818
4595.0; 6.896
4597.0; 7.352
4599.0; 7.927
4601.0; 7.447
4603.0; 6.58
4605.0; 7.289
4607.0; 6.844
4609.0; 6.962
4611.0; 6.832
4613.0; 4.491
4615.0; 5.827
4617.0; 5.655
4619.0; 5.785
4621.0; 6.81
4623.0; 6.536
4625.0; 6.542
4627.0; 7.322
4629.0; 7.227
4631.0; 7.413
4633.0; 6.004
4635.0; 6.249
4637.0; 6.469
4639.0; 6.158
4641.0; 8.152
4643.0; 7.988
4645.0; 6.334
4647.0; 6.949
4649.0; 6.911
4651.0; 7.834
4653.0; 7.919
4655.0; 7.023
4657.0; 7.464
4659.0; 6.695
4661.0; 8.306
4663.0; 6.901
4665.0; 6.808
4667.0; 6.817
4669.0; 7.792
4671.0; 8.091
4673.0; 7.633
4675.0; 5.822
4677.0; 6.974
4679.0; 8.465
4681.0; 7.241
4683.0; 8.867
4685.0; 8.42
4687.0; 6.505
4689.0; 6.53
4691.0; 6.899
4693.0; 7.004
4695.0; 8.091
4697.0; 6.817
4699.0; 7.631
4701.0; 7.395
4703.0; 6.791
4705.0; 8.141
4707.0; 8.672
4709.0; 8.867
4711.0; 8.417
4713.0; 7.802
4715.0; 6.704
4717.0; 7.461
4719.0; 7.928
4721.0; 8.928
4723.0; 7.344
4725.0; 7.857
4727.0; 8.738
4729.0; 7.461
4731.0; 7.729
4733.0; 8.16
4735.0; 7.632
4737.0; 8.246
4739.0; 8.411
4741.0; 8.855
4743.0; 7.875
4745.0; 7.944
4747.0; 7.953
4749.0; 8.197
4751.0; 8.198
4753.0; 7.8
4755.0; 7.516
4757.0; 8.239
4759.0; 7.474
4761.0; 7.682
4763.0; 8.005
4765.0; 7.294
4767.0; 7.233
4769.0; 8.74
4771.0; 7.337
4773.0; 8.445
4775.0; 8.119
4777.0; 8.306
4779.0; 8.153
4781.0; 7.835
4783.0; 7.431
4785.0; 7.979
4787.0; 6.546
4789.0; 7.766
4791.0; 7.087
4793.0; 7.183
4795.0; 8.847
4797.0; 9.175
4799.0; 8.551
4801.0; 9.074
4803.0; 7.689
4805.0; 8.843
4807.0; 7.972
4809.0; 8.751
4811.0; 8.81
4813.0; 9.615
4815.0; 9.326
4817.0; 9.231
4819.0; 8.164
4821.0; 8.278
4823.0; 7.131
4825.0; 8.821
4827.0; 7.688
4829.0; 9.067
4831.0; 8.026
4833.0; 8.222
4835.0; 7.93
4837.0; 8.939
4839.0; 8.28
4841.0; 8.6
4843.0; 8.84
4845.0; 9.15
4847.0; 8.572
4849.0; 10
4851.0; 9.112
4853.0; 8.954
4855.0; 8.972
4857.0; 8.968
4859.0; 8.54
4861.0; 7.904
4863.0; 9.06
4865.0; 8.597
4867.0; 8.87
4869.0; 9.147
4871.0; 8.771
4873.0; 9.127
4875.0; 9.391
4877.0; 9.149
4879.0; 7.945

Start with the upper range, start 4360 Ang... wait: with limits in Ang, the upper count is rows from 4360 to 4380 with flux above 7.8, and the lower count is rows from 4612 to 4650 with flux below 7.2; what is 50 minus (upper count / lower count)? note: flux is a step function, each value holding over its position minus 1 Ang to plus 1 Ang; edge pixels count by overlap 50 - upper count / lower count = 49.9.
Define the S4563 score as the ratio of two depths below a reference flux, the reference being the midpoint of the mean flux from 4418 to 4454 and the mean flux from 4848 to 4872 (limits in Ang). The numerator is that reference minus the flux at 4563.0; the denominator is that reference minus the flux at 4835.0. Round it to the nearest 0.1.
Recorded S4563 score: -3.3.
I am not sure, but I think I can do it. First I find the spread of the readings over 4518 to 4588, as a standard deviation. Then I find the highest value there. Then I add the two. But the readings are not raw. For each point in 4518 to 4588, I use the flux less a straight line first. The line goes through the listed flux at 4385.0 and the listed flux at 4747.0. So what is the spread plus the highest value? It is 3.3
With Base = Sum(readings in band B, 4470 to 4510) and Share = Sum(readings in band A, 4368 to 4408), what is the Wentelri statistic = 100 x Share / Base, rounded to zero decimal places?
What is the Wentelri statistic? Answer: 98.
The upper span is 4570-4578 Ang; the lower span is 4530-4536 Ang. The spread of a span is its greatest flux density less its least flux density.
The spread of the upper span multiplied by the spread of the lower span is 1.1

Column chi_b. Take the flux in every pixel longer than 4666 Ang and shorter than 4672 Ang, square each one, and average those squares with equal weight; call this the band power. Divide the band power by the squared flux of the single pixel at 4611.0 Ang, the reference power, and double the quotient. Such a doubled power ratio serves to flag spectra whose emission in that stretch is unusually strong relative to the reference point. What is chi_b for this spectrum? 2.5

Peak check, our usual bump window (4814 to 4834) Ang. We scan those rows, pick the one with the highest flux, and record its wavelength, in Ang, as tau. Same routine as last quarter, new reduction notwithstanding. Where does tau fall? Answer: 4815.0 Ang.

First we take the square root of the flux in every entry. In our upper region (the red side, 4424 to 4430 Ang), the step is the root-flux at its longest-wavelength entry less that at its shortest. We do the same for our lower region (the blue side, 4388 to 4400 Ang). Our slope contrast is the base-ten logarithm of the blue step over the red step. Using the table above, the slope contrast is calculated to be 0.46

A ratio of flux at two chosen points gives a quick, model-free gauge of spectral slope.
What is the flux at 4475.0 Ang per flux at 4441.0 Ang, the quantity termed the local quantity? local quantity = 0.79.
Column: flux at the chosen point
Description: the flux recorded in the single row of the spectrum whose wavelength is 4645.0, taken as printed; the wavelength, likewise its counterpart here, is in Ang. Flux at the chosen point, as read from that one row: 6.334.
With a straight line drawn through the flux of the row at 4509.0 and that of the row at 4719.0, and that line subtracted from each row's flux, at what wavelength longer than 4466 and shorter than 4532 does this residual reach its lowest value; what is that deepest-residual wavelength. 4523.0 Ang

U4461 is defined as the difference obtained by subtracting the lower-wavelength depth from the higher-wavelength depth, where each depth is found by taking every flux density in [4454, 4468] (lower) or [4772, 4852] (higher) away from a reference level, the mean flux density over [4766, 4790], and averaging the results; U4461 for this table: -2.2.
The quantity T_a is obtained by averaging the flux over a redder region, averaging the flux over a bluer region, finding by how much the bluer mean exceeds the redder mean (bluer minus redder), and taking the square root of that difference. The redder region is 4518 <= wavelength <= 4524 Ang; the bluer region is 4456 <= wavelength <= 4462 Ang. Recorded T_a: 0.59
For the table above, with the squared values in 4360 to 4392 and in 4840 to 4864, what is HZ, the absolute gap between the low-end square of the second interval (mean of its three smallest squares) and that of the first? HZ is 41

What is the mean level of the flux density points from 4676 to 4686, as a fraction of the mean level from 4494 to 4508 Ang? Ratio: 1.27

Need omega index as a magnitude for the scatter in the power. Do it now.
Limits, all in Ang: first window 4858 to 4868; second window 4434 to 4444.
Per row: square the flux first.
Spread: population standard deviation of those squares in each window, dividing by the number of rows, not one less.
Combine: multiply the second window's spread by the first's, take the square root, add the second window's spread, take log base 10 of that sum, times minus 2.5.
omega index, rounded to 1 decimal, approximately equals -3.3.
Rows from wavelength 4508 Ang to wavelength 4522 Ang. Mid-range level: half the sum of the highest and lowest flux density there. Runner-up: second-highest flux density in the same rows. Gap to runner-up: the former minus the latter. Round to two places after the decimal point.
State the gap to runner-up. -0.57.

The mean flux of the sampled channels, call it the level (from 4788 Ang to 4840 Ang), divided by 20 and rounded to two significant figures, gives 0.42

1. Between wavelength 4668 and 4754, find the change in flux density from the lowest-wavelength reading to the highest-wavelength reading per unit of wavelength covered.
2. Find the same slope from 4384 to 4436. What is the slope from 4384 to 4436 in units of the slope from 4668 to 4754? -51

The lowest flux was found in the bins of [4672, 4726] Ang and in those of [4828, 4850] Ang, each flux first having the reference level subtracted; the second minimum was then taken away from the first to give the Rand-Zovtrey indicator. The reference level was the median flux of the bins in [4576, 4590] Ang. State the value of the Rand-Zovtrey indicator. -2.1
